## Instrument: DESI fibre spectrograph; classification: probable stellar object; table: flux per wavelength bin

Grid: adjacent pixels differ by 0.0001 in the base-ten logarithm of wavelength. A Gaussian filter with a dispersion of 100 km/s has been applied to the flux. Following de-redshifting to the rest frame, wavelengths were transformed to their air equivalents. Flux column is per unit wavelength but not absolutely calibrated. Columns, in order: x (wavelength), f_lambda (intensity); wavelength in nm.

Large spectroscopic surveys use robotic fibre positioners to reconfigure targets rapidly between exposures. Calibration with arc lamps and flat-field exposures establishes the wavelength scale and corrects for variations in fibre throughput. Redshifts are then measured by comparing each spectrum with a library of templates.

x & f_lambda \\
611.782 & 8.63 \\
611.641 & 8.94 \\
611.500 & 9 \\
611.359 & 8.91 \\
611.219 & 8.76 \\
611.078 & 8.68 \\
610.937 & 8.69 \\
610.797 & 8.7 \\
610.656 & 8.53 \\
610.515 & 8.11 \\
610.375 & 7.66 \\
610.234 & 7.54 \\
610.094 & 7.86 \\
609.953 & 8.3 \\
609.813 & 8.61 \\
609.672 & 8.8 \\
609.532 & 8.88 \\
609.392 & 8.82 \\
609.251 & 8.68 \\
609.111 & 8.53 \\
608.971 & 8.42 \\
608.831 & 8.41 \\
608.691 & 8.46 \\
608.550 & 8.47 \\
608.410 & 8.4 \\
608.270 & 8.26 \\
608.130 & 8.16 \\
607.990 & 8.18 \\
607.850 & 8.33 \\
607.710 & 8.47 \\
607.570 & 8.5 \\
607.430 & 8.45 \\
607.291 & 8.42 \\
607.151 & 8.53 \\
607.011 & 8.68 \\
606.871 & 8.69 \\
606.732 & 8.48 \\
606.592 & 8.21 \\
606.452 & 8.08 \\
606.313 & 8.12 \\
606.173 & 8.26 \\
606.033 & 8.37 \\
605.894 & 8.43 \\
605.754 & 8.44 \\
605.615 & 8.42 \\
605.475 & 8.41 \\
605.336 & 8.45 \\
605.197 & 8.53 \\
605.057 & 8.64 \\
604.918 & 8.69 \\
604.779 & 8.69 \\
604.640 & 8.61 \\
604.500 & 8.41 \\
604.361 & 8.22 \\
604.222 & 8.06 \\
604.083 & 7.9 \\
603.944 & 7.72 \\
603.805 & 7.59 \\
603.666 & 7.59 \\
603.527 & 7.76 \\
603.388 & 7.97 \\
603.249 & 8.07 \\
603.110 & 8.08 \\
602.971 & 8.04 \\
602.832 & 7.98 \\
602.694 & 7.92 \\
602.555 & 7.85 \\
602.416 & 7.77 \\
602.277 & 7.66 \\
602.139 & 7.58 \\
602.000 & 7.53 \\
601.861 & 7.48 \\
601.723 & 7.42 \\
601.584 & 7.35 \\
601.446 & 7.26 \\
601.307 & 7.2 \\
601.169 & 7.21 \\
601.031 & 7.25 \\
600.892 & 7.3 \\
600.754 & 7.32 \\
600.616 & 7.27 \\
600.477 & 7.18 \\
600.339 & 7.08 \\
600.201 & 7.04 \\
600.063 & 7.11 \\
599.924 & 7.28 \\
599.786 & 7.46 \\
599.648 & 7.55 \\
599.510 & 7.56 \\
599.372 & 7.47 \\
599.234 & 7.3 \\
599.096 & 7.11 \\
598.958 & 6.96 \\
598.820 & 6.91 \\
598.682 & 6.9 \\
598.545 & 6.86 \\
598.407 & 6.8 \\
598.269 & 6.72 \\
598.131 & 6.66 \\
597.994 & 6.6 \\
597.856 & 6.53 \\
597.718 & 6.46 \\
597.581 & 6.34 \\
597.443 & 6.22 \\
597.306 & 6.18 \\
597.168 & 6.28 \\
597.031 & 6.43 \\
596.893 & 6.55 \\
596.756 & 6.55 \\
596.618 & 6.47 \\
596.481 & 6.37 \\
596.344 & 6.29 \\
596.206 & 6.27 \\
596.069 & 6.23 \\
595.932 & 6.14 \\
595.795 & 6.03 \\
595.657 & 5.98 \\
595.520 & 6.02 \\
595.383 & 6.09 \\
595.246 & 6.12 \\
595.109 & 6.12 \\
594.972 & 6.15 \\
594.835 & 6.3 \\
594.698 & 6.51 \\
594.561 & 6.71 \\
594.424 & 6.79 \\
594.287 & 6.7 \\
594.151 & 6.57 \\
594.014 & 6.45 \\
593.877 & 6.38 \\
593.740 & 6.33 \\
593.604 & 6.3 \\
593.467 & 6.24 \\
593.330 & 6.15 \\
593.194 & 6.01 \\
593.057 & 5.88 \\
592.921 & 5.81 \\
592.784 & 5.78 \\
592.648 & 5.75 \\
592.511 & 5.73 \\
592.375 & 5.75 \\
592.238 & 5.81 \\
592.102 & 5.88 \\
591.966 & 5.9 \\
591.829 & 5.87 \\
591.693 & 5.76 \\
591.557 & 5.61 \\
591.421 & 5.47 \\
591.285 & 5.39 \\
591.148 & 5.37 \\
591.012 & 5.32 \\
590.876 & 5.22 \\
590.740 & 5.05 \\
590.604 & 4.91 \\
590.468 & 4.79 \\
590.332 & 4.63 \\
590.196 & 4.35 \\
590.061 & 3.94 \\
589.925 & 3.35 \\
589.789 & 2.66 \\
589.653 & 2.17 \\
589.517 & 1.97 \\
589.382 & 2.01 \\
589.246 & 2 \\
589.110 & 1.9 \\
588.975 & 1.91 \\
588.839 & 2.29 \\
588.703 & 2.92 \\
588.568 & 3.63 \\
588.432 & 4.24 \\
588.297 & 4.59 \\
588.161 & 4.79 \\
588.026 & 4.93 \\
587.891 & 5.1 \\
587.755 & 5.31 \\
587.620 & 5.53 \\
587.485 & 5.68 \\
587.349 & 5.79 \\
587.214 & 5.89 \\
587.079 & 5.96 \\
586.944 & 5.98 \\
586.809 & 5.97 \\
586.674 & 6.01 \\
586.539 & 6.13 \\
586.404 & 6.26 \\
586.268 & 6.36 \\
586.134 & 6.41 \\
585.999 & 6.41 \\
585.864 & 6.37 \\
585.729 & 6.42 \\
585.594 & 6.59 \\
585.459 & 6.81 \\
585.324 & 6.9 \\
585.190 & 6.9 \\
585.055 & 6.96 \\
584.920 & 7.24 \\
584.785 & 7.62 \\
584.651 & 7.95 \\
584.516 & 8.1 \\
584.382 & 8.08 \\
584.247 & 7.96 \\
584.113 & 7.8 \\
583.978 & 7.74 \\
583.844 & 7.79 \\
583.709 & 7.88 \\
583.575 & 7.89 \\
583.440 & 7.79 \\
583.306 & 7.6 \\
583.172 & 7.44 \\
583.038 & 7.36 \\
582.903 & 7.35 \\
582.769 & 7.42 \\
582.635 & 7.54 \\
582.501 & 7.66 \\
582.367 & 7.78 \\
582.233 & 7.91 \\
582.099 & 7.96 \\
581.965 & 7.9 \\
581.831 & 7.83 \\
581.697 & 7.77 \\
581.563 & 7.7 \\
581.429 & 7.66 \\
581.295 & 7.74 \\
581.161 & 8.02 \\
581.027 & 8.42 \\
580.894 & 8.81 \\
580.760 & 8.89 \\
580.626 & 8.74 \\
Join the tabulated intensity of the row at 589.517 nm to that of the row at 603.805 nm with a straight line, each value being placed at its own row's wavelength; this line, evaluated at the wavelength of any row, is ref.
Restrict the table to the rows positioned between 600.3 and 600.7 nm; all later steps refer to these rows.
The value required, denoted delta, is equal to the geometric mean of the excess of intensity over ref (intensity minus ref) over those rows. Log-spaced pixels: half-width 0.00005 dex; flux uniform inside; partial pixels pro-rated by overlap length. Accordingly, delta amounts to 0.9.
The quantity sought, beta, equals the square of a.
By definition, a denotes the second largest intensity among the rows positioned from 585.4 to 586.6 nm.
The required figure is 43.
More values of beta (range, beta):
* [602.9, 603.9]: 65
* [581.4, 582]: 61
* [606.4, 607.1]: 75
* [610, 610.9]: 73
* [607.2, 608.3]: 72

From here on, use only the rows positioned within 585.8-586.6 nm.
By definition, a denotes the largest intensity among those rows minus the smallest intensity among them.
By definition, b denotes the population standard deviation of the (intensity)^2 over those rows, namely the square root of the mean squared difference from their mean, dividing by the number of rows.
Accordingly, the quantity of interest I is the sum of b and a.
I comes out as 1.5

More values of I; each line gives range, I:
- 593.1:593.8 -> 1.7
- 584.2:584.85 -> 3.2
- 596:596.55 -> 0.8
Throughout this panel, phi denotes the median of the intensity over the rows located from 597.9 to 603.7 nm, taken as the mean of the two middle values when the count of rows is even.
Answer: 7.3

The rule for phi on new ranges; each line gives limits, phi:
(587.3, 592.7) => 5.0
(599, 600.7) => 7.3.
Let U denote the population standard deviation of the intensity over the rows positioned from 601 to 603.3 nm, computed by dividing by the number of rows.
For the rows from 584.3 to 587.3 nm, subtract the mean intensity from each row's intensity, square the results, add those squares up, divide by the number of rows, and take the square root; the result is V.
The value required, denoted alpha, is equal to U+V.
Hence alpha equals 1.0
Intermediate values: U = 0.31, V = 0.69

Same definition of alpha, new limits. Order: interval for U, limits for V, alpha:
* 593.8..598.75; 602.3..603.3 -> 0.4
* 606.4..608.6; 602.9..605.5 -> 0.5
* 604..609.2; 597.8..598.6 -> 0.3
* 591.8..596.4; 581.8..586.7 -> 0.9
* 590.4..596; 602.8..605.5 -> 0.8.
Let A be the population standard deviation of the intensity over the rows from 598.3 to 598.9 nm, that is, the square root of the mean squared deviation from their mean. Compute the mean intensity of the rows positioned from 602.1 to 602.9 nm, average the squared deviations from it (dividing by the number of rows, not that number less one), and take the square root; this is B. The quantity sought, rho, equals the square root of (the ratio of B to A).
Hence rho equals 1.8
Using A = 0.04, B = 0.14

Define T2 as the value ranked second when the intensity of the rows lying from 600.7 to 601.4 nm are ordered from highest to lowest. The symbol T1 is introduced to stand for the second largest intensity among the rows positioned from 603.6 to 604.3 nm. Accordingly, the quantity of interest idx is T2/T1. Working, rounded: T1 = 7.9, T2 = 7.3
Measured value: 0.92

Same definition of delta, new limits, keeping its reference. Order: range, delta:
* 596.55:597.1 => 1.7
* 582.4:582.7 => 8.4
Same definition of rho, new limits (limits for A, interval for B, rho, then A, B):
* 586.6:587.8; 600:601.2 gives 0.6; 0.23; 0.09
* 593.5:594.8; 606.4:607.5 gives 1.1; 0.17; 0.20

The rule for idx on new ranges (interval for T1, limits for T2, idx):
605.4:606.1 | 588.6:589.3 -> 0.27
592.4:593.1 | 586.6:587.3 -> 1.03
